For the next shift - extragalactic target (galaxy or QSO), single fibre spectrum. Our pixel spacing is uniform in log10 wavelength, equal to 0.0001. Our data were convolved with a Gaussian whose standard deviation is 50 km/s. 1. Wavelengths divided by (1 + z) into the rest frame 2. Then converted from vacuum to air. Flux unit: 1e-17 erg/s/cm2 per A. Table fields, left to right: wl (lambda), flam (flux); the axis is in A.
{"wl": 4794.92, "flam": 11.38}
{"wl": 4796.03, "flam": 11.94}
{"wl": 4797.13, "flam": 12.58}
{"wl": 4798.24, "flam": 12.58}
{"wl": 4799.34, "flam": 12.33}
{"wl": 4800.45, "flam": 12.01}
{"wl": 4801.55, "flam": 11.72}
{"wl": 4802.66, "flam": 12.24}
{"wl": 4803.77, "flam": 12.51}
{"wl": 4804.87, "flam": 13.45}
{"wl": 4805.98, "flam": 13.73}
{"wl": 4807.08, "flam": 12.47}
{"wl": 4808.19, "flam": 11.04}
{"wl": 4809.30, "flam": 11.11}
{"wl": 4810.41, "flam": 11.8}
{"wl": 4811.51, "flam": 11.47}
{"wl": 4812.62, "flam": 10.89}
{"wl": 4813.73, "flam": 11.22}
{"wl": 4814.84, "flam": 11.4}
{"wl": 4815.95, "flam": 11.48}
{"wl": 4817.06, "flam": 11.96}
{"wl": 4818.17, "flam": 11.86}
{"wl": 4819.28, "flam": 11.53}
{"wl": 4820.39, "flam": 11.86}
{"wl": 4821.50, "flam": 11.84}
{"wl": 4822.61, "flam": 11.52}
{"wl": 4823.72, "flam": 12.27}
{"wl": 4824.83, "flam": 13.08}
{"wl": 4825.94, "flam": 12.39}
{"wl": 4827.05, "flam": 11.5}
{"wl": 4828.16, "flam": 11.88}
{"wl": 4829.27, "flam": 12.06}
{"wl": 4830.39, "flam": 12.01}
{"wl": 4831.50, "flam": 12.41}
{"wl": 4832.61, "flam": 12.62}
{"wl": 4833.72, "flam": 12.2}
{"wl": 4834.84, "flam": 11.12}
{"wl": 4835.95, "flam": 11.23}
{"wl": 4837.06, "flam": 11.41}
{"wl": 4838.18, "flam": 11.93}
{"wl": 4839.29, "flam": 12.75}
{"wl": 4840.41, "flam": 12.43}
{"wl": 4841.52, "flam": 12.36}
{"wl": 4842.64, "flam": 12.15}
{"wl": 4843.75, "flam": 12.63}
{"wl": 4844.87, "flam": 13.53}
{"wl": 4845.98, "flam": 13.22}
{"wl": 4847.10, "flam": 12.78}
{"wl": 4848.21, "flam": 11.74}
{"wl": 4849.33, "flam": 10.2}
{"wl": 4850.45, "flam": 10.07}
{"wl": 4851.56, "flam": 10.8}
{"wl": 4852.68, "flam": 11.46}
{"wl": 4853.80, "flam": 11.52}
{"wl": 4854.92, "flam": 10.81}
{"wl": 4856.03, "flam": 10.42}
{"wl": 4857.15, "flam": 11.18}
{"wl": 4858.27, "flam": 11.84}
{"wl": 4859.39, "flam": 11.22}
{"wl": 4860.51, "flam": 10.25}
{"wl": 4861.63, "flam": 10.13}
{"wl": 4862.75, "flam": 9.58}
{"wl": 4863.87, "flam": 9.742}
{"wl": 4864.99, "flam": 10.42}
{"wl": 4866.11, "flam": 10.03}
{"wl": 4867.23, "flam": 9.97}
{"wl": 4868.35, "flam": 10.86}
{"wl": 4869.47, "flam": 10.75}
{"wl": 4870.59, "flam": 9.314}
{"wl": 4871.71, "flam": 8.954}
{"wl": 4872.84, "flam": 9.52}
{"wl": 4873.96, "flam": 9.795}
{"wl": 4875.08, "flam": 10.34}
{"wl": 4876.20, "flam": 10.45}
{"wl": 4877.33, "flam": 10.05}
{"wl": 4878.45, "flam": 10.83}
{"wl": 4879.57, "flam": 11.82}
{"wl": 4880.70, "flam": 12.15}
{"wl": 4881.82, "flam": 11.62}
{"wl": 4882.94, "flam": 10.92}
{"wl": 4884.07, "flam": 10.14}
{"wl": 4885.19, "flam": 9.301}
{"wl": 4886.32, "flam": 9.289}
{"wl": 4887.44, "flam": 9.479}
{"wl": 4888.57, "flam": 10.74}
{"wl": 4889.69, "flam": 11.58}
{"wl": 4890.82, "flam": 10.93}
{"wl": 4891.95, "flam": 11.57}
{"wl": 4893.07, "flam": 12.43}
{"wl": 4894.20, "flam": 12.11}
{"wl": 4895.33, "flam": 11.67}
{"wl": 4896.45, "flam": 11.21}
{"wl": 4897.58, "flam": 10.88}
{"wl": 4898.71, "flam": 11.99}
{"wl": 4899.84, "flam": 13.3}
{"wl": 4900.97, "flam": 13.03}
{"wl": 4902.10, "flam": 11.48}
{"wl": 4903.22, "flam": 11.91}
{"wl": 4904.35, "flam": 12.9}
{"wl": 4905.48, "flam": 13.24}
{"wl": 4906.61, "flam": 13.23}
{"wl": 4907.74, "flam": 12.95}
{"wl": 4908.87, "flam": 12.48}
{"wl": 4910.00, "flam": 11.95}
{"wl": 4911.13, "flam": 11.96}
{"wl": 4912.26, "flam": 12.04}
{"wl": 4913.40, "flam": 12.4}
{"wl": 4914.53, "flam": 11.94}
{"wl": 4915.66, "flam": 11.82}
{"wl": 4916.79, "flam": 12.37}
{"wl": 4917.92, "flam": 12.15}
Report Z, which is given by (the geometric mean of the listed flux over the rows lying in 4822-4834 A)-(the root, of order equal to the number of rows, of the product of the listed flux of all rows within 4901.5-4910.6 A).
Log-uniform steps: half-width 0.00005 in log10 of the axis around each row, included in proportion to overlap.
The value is -0.3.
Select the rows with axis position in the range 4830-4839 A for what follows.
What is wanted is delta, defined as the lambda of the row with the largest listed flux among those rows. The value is 4832.61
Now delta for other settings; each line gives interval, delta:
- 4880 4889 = 4880.70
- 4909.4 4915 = 4913.40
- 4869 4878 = 4869.47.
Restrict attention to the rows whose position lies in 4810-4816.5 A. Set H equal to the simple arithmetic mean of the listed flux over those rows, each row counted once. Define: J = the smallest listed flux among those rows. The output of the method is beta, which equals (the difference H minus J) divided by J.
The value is 0.04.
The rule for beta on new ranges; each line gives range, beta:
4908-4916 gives 0.02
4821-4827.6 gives 0.05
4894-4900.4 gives 0.09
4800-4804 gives 0.03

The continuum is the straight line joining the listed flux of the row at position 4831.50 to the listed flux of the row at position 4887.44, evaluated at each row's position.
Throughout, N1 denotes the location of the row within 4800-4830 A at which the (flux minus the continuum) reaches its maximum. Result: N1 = 4824.83 A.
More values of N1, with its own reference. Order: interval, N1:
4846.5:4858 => 4847.10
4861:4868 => 4864.99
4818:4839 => 4824.83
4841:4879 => 4844.87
